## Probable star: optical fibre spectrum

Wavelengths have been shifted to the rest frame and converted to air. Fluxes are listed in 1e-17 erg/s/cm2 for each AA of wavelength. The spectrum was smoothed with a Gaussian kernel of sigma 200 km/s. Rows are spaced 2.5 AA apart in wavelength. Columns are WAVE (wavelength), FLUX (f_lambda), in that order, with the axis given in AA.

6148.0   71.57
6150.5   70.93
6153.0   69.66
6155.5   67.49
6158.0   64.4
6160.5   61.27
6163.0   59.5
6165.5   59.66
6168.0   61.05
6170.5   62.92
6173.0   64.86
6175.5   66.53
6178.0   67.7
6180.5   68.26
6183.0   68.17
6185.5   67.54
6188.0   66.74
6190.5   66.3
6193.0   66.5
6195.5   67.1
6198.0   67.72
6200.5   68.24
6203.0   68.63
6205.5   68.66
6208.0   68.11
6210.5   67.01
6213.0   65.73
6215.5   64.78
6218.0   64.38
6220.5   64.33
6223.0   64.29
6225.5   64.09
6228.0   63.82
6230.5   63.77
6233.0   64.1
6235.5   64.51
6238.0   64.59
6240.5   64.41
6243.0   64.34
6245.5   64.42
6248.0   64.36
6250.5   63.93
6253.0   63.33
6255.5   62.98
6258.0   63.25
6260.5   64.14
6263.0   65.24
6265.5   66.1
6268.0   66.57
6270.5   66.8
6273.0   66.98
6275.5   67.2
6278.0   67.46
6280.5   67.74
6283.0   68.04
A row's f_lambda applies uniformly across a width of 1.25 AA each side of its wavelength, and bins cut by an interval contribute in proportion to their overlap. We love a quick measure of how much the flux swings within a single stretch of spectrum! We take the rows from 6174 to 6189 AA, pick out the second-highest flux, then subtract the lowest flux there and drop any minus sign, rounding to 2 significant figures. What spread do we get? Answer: 1.6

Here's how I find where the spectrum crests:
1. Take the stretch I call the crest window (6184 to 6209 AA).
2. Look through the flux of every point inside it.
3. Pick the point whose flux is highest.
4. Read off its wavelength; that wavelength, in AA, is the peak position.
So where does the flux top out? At 6205.5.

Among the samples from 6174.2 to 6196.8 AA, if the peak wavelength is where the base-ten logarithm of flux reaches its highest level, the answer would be 6180.5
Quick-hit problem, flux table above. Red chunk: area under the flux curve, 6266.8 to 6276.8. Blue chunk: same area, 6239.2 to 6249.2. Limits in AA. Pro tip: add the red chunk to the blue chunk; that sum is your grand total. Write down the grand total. 1313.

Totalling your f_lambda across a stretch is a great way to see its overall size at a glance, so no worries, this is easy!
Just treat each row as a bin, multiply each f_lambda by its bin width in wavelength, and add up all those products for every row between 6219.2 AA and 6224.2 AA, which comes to 322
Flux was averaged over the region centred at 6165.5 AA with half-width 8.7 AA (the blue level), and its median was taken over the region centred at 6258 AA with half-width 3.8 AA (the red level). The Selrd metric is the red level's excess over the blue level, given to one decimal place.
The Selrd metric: 1.3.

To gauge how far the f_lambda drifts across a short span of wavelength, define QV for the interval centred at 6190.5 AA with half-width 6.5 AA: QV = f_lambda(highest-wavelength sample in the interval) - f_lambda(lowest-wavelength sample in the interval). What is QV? 0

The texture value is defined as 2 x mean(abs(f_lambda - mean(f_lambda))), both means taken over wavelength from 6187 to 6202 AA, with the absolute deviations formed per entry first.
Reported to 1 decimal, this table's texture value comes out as 1.2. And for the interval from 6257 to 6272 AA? 2.3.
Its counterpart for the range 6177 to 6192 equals 1.2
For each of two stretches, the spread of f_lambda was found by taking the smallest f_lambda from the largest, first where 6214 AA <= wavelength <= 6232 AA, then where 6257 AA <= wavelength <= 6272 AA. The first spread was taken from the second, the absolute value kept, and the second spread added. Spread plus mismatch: 6.1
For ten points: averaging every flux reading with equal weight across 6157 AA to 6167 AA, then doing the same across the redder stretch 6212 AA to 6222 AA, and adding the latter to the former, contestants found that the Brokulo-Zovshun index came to 126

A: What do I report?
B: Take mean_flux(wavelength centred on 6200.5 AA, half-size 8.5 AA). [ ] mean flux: 67.9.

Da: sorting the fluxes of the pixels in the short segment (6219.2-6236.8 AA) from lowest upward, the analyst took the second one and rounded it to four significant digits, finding 63.82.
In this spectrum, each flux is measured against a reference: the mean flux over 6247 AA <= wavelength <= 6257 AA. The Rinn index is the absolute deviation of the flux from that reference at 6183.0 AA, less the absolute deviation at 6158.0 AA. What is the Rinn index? 3.8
